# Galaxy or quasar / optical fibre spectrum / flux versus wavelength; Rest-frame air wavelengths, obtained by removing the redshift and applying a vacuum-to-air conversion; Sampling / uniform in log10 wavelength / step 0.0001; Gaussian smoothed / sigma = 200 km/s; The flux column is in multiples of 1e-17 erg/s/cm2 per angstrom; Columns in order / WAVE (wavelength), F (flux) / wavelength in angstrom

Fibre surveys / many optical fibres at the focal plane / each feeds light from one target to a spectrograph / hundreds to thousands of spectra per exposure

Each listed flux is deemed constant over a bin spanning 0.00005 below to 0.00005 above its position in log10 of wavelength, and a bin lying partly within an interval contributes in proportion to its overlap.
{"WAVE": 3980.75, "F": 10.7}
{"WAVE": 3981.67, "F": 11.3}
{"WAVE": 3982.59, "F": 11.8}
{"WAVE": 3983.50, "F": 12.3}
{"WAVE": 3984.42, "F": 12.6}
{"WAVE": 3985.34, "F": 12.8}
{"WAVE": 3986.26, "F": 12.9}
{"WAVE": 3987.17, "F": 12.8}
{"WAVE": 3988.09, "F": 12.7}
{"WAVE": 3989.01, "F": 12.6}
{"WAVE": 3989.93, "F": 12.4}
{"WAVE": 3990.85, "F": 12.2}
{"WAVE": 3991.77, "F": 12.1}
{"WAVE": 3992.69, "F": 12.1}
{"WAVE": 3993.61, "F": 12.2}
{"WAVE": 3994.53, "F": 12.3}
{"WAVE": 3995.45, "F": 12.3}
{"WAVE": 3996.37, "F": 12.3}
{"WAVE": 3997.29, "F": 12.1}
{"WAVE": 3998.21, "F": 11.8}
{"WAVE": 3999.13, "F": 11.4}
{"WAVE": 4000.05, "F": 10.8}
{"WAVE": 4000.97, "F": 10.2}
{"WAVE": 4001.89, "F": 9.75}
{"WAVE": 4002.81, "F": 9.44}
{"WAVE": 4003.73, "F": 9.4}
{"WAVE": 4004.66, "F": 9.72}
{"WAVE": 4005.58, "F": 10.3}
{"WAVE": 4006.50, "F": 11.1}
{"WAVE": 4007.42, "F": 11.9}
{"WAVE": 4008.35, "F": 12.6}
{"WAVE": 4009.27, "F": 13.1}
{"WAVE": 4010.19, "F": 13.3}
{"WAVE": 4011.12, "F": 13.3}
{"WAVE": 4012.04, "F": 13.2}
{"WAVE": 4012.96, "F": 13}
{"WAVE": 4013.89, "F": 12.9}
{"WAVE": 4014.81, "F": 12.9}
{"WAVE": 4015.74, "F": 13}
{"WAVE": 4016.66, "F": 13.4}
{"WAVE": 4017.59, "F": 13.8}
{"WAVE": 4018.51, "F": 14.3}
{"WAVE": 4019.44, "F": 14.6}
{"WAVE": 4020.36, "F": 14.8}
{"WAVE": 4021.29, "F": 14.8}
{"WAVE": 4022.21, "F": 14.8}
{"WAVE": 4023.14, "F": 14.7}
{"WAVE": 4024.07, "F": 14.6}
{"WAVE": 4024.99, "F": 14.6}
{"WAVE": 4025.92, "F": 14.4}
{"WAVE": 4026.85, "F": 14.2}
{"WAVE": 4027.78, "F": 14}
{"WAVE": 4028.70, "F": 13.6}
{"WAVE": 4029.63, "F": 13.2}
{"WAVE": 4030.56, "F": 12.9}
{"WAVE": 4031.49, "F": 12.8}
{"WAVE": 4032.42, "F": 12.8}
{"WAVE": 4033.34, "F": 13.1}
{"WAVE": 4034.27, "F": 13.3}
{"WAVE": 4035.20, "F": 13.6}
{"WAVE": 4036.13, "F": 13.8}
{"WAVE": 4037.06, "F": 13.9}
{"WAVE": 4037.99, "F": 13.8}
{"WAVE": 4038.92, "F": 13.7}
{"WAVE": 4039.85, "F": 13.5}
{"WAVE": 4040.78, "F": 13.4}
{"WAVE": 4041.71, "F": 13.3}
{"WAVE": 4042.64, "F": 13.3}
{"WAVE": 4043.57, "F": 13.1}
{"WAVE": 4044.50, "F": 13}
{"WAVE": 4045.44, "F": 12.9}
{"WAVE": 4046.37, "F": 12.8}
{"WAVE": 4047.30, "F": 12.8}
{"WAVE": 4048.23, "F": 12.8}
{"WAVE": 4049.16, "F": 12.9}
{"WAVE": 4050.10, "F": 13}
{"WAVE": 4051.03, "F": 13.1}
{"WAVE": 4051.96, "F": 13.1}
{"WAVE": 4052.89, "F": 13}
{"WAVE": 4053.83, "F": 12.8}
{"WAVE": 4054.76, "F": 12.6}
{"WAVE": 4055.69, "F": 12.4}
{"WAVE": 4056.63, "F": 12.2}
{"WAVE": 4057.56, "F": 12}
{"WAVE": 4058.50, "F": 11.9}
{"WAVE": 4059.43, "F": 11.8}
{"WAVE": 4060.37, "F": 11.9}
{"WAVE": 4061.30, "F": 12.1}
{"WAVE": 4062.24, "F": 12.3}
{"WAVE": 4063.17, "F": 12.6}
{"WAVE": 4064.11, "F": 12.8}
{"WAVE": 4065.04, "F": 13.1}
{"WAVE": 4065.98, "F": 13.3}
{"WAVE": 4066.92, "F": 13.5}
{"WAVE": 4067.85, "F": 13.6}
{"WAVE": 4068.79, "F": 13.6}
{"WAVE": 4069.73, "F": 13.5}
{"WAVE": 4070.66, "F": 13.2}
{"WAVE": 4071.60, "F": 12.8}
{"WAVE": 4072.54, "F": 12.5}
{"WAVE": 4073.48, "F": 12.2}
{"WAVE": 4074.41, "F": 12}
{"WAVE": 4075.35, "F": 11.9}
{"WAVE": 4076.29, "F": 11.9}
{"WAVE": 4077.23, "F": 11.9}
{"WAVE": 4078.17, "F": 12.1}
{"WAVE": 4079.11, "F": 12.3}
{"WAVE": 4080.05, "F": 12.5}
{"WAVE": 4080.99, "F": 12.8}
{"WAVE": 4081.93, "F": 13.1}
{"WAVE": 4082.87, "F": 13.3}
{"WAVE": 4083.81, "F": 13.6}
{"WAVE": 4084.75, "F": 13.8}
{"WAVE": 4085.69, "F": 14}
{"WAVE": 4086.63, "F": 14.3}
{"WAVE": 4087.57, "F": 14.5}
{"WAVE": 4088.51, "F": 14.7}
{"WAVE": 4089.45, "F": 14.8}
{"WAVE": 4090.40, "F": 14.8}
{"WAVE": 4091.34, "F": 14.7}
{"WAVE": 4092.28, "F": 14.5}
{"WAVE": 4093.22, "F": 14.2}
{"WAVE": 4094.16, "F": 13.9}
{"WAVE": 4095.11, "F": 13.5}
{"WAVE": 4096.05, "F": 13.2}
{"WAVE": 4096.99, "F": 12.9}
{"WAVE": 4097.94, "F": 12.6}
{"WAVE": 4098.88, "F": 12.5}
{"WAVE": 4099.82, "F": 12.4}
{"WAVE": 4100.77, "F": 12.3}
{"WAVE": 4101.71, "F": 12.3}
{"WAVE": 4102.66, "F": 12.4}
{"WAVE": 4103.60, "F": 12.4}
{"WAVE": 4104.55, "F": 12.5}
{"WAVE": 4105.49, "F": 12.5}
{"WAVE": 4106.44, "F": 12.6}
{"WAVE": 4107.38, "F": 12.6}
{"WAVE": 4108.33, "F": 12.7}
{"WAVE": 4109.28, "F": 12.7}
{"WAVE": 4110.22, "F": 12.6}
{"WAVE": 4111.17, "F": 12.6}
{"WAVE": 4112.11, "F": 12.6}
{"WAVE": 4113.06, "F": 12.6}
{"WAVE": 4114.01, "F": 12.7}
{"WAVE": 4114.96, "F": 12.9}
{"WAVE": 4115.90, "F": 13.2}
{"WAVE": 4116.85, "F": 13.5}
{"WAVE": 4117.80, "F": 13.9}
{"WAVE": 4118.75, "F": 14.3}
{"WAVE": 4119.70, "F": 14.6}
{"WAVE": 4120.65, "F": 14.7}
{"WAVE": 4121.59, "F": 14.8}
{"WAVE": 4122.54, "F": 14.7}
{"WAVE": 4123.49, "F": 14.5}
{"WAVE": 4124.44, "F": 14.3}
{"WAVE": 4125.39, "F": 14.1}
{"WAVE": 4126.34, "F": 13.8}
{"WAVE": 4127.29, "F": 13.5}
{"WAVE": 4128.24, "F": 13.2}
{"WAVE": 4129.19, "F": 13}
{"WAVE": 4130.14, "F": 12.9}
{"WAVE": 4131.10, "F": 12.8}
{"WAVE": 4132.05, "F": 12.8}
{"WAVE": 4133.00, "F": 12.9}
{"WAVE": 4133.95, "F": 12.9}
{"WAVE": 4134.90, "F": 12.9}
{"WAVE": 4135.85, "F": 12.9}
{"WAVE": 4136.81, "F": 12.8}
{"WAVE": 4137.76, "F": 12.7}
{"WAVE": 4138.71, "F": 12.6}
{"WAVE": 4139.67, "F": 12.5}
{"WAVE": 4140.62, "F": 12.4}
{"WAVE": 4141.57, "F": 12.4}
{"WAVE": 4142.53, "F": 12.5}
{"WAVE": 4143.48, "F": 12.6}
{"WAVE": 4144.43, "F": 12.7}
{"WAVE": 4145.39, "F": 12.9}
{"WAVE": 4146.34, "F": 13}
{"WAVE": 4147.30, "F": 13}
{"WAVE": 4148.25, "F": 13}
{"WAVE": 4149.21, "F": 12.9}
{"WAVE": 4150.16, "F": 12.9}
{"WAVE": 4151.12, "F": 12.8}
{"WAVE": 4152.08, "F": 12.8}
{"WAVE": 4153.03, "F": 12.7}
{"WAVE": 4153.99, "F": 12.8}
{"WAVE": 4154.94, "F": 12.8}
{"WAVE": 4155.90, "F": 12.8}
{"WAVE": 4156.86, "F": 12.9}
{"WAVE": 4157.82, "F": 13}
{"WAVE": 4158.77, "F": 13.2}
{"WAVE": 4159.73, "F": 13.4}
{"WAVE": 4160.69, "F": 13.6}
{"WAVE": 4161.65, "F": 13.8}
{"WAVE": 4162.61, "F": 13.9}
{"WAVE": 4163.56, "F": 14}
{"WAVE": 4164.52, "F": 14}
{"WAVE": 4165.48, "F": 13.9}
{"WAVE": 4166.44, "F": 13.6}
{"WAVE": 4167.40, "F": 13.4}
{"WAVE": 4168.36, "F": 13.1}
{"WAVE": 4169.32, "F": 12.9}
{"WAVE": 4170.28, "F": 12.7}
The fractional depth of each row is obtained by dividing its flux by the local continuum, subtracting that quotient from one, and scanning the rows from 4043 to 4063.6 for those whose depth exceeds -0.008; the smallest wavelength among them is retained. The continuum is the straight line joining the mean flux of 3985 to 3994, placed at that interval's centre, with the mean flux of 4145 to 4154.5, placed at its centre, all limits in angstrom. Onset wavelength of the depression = 4054.76 angstrom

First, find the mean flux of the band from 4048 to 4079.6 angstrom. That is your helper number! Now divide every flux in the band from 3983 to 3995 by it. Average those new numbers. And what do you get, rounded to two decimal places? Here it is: 0.99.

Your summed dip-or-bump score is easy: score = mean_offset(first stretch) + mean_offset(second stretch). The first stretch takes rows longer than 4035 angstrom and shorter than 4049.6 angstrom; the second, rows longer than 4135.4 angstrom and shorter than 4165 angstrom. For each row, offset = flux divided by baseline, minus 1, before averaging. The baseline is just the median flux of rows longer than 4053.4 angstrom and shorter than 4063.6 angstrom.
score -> 0.15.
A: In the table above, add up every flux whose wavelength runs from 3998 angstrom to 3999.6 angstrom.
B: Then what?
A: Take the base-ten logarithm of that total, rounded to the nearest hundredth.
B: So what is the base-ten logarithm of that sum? 1.37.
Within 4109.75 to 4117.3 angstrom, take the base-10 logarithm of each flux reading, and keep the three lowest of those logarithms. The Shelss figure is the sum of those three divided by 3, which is 1.10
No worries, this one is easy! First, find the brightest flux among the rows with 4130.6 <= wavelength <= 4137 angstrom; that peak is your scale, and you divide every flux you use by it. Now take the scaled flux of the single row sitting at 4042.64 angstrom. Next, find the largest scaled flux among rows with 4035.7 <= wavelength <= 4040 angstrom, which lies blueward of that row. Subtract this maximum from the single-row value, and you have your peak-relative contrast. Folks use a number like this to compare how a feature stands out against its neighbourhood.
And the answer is -0.047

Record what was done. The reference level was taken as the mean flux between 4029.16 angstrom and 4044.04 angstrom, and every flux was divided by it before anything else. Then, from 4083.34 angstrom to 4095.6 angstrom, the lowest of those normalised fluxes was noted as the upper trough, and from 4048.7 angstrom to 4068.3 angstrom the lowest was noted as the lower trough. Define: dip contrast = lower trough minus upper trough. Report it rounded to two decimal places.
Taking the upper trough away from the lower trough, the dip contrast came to -0.13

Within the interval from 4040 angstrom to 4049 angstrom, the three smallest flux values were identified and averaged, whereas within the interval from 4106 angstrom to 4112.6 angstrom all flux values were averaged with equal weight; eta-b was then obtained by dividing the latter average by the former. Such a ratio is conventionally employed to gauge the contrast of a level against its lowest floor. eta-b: 0.99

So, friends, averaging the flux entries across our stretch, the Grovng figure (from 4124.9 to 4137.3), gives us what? 13.1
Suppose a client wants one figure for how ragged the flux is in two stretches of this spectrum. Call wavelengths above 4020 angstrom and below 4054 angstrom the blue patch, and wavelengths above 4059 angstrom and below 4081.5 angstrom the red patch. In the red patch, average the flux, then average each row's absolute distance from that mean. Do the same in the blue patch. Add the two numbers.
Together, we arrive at 1.1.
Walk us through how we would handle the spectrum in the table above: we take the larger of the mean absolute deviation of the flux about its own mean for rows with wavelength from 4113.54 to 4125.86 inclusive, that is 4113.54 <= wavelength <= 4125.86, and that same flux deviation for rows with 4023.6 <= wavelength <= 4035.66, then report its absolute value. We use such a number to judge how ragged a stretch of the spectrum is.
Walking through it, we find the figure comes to 0.60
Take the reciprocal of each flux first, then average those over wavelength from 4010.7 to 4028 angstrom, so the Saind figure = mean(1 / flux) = 0.072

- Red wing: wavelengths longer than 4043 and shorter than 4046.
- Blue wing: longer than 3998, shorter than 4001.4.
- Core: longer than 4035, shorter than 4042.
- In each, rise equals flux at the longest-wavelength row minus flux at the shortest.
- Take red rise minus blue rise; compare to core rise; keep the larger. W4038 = 1.4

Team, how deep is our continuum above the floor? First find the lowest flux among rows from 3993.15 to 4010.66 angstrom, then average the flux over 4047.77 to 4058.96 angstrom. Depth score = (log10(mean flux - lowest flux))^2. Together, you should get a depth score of 0.262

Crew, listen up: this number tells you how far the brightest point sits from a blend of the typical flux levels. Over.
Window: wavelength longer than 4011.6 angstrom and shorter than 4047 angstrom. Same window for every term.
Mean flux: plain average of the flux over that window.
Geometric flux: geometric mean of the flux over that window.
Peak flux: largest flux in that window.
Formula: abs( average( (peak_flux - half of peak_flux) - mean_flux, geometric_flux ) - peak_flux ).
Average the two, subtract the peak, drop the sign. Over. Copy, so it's 11.1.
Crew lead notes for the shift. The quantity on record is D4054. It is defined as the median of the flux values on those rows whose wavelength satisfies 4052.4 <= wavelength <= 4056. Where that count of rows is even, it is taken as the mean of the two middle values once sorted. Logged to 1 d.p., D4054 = 12.7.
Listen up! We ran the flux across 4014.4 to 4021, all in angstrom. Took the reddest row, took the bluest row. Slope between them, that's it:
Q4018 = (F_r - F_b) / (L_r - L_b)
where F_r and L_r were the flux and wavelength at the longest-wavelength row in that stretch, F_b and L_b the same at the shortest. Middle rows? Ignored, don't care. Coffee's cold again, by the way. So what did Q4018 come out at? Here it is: 0.34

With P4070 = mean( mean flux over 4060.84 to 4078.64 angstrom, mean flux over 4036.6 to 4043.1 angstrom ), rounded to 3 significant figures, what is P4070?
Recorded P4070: 13.1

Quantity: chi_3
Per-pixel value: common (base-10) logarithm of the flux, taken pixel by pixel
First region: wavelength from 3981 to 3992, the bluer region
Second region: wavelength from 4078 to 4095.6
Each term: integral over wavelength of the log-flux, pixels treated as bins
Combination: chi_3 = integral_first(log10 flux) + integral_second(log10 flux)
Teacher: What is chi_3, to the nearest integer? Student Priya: 32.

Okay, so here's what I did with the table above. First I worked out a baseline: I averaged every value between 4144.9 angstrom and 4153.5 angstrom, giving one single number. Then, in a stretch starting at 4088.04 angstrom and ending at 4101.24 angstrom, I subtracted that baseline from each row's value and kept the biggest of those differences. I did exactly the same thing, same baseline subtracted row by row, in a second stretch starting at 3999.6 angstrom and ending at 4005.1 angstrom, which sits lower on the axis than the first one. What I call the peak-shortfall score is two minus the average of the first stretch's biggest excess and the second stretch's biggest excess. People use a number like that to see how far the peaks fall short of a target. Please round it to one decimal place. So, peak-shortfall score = 2.1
